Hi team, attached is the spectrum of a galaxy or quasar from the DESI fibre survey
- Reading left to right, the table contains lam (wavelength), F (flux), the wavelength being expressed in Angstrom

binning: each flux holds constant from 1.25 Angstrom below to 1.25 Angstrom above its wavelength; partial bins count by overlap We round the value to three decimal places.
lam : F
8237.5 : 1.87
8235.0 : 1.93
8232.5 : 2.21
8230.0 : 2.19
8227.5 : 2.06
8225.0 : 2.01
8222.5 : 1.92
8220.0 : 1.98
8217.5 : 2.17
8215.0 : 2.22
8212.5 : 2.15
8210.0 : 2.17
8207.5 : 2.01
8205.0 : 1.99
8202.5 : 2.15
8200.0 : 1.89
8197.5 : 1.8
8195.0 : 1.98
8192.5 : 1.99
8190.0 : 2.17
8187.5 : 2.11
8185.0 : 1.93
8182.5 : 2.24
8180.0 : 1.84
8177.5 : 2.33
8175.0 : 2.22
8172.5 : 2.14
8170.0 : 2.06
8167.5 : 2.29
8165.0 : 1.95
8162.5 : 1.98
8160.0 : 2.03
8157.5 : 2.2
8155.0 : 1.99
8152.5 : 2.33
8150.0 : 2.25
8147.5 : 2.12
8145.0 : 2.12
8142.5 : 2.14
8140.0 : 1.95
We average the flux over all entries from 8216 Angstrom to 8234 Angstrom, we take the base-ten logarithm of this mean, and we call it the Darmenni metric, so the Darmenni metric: 0.317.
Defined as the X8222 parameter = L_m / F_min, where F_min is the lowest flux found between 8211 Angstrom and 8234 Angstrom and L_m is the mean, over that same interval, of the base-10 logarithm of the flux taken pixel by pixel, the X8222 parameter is 0.168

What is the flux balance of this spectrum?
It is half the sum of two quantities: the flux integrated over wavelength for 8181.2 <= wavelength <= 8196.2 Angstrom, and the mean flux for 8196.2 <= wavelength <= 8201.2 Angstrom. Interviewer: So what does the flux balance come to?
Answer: 16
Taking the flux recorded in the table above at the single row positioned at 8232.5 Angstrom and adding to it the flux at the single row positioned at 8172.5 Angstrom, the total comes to 4.35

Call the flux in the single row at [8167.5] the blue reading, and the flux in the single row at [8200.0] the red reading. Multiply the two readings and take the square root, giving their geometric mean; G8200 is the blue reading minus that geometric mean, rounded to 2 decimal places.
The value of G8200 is 0.21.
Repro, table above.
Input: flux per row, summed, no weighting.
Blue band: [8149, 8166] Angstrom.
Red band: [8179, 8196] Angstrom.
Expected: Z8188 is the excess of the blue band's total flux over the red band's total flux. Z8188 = 0.47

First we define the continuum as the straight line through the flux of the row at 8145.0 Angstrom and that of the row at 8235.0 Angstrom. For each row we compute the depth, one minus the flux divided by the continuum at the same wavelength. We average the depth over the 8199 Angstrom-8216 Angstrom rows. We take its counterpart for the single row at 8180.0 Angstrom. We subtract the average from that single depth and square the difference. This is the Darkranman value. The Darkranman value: 0.022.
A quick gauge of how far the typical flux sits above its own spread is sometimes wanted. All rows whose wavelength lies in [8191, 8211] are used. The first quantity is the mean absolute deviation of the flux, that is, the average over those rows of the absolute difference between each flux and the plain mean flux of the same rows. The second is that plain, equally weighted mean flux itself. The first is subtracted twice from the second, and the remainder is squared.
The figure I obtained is 3.34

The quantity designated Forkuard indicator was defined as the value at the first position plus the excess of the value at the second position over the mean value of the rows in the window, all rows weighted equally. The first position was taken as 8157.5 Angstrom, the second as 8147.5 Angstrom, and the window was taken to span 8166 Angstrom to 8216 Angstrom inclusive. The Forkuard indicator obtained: 2.2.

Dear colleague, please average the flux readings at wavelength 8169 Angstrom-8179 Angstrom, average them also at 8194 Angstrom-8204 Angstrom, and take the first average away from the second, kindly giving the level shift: -0.23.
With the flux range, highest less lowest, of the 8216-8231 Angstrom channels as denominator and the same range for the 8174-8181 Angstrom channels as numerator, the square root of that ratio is 1.35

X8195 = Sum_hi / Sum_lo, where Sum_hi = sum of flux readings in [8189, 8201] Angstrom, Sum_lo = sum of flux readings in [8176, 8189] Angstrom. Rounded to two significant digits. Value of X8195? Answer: 0.94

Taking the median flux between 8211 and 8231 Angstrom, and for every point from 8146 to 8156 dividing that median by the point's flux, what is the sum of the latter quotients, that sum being 3.89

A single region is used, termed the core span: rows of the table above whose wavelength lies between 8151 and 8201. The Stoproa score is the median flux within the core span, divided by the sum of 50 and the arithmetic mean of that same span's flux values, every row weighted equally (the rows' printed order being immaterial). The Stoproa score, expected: 0.0393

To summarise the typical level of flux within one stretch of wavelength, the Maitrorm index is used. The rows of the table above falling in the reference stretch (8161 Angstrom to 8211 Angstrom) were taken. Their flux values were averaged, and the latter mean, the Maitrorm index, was 2.06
